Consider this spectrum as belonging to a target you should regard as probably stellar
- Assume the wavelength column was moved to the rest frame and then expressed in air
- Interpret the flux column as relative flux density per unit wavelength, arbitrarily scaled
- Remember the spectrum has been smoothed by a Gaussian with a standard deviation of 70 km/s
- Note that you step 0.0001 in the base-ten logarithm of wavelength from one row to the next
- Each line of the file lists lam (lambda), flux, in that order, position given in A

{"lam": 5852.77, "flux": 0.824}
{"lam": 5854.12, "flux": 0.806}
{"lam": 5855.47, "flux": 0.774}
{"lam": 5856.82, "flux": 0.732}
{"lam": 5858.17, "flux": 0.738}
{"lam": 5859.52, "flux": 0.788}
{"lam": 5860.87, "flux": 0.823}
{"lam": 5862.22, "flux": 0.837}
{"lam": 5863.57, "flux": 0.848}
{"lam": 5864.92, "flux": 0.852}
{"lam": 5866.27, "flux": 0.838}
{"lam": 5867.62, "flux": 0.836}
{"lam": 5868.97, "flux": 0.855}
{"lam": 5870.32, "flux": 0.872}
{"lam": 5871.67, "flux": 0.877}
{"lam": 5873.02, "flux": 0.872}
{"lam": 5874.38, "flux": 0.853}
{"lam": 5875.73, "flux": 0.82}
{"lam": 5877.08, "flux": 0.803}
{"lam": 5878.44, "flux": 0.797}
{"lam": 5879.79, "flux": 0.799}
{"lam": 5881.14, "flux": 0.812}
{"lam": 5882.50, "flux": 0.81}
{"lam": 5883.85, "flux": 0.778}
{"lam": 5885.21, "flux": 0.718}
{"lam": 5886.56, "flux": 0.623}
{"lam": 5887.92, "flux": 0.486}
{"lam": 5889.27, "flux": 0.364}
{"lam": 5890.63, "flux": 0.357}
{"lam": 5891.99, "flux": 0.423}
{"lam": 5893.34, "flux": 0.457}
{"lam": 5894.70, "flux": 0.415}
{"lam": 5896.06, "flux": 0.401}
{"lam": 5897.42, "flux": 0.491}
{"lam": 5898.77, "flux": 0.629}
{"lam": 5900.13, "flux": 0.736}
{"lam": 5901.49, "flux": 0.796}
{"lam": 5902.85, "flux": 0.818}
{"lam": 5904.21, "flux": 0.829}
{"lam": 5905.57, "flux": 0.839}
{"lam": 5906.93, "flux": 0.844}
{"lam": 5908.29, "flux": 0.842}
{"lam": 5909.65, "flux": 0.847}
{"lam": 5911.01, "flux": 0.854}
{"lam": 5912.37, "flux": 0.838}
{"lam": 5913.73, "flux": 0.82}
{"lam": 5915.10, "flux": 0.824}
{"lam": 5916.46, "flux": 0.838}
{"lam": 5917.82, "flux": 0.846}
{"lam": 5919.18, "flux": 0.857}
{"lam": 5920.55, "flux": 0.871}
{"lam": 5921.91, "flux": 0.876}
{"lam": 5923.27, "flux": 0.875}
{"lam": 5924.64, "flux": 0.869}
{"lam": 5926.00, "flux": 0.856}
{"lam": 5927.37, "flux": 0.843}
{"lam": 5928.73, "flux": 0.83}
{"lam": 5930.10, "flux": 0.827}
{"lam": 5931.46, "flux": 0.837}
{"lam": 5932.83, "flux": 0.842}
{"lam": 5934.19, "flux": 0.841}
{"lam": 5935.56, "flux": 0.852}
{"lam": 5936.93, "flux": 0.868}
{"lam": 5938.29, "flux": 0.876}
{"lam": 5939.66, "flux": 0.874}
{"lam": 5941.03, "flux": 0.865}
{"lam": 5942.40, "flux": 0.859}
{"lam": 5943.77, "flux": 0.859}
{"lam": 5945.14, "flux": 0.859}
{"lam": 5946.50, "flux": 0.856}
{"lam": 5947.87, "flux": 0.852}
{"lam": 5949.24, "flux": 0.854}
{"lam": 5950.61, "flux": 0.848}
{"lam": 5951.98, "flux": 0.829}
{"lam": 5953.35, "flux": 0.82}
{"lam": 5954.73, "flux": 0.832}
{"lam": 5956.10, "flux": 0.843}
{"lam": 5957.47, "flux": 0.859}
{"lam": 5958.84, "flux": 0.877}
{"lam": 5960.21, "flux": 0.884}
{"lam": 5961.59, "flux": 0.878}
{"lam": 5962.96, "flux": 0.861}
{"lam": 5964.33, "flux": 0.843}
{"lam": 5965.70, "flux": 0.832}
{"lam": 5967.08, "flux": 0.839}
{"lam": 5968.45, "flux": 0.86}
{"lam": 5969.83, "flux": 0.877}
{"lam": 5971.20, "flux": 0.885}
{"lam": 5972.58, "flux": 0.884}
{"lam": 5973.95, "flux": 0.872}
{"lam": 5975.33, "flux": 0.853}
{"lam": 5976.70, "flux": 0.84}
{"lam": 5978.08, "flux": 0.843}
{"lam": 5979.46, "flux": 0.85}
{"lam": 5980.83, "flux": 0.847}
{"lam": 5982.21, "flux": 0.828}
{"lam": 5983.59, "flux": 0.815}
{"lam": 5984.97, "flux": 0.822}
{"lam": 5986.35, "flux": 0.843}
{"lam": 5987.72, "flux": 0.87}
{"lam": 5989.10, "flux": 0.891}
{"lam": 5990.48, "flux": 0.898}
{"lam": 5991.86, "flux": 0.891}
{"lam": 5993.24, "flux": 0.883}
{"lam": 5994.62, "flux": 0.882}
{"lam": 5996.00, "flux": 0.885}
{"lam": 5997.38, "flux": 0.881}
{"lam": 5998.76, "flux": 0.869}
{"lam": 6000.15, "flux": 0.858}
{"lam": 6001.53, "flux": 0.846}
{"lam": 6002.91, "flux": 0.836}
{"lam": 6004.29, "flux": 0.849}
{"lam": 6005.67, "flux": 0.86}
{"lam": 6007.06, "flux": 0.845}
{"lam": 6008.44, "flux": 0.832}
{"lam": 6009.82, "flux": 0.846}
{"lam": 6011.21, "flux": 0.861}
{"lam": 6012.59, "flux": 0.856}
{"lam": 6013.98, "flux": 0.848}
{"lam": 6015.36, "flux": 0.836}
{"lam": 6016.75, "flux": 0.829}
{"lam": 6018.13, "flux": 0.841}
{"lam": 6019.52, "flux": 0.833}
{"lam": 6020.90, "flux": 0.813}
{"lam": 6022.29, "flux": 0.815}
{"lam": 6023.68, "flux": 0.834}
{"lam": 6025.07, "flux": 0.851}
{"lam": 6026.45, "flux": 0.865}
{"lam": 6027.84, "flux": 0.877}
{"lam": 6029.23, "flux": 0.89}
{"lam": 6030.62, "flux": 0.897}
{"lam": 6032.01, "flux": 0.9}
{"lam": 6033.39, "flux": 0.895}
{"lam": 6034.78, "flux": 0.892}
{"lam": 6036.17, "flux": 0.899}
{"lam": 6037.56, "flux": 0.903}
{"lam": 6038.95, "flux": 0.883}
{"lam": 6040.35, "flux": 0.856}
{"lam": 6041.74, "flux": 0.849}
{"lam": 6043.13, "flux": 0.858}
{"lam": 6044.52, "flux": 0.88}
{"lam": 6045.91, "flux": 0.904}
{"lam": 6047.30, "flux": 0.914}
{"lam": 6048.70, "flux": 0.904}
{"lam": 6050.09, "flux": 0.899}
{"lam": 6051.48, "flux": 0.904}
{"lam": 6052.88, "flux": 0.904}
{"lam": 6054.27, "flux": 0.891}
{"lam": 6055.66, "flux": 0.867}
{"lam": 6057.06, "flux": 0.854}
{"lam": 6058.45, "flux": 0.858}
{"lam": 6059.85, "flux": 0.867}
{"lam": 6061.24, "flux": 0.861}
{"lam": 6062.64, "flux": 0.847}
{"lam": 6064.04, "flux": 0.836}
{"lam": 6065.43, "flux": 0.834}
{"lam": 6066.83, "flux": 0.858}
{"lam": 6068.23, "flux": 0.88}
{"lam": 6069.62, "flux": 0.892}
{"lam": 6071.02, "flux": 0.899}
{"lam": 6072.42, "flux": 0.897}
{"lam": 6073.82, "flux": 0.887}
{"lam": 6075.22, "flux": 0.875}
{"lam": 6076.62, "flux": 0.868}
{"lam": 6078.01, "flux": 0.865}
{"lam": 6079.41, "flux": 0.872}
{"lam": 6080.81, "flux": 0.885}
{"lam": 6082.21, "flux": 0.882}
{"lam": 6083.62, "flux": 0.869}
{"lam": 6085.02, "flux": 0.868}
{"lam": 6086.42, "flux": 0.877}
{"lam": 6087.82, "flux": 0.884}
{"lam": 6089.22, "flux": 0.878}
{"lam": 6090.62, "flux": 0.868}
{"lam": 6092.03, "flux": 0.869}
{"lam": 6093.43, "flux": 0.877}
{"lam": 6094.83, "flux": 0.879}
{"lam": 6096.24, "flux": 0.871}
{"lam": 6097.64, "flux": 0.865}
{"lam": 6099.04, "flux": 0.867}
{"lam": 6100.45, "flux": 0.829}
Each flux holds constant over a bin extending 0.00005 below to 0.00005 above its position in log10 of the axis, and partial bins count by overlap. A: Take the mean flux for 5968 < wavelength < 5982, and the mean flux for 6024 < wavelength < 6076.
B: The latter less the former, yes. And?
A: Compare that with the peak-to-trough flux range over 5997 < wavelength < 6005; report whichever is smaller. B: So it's 0.02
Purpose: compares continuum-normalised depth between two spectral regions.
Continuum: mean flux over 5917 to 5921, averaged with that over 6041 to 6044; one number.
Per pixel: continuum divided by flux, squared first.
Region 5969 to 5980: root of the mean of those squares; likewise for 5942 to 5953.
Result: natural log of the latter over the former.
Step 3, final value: 0.012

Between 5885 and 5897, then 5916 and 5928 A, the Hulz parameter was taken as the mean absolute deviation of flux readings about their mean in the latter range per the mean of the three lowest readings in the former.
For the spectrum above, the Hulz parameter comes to 0.033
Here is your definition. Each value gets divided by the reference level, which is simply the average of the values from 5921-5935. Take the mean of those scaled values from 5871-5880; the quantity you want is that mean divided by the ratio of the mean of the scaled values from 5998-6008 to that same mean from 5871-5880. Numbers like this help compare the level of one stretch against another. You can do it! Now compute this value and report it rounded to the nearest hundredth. 0.96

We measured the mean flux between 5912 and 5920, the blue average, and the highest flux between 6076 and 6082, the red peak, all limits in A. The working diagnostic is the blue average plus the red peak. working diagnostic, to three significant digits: 1.72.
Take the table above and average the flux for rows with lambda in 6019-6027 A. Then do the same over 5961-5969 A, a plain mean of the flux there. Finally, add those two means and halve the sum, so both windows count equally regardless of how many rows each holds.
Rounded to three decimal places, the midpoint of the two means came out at 0.844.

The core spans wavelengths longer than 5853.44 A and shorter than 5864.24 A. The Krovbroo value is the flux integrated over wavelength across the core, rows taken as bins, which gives 8.56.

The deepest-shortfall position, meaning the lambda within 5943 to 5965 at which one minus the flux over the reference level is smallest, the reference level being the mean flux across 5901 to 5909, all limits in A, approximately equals 5960.21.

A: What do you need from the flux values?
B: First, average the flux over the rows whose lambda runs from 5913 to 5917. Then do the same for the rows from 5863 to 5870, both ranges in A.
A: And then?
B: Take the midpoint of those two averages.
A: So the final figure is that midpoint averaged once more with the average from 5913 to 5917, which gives 0.832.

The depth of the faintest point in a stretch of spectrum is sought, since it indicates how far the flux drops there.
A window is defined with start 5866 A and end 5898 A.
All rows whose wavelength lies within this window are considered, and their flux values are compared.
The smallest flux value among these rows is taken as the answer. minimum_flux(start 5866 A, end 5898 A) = 0.357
